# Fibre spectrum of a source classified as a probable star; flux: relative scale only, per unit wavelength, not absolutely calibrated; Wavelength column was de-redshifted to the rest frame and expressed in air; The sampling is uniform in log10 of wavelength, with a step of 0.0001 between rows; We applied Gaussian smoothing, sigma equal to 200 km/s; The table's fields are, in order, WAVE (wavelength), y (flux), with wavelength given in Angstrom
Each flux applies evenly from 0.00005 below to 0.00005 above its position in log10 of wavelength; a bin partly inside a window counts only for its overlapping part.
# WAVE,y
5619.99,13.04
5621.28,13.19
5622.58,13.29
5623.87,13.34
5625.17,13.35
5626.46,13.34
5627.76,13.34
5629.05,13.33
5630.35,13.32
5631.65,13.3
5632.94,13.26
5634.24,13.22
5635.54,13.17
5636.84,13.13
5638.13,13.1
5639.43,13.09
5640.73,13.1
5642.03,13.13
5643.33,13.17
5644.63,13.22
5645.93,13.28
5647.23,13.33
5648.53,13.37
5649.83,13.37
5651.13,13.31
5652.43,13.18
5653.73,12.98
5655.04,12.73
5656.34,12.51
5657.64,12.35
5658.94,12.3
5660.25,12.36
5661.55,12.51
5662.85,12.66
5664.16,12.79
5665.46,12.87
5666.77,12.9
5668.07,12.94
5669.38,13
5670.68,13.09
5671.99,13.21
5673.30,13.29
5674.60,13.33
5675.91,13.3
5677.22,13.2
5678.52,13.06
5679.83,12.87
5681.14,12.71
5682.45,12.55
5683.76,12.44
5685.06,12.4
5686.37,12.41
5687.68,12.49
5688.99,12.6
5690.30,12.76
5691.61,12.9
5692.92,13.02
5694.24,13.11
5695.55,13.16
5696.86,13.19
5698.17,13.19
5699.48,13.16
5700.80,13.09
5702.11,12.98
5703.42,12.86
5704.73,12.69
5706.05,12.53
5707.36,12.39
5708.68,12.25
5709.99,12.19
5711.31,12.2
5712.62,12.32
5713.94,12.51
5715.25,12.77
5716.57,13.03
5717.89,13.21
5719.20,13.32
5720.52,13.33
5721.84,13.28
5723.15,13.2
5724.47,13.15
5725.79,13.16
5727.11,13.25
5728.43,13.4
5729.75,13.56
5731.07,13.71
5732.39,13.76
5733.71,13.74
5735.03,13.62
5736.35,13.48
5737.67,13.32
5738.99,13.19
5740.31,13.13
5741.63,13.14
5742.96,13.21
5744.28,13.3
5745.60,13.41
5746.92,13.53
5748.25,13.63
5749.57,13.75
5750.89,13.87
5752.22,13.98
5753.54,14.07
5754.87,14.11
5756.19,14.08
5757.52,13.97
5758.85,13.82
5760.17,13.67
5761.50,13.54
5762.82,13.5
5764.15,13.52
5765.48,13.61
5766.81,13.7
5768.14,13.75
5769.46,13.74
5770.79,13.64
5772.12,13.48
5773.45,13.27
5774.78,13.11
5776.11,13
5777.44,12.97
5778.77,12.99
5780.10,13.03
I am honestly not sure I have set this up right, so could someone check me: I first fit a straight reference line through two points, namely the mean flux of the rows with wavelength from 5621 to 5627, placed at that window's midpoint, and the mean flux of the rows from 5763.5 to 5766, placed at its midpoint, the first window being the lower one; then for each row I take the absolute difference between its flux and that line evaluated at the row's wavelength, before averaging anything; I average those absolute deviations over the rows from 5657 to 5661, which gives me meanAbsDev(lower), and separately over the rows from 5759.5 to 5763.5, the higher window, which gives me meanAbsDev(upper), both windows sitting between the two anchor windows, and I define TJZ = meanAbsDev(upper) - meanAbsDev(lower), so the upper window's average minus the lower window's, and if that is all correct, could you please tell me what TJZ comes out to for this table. -1.0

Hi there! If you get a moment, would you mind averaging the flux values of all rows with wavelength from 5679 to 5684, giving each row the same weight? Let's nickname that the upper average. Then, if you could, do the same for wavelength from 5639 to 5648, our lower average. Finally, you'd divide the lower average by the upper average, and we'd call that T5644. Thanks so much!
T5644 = 1.04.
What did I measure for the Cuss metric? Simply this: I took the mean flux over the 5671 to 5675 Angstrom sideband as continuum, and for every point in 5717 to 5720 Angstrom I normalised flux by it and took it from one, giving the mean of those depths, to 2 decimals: 0.00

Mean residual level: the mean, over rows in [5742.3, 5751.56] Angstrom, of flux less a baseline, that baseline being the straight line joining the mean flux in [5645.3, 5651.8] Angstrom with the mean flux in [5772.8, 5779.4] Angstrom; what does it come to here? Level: 0.4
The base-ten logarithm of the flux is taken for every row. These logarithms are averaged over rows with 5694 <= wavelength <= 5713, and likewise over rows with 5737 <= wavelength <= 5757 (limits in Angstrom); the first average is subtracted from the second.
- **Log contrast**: 0.027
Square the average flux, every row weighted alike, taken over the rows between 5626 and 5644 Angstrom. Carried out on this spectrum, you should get 175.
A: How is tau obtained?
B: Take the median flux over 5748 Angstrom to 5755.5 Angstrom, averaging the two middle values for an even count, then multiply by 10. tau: 139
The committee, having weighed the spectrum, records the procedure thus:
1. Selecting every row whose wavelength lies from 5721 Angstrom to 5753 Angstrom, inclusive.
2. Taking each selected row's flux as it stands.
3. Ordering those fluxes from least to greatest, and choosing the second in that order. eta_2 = 13.14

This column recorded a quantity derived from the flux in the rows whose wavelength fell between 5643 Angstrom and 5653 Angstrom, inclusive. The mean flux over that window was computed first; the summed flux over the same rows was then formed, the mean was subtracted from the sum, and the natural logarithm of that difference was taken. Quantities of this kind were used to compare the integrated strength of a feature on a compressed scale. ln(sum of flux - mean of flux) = 4.53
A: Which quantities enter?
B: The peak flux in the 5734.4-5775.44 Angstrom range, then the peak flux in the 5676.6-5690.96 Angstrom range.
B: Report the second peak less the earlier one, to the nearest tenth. -0.9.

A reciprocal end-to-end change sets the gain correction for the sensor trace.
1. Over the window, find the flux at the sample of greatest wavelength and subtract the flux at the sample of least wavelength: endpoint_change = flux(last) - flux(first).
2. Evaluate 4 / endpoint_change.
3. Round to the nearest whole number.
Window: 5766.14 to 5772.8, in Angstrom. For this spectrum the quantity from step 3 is -18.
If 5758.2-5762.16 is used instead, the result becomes -14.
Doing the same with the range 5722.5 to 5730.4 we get 11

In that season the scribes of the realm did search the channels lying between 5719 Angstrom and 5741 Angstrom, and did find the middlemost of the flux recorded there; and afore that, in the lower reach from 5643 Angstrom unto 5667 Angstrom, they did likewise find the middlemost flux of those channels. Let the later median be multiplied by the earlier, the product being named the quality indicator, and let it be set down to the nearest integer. 172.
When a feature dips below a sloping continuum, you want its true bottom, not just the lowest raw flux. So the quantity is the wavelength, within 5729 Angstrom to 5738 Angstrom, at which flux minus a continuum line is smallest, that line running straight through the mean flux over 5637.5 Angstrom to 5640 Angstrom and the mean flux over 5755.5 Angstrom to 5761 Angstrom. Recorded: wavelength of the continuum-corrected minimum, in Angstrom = 5737.67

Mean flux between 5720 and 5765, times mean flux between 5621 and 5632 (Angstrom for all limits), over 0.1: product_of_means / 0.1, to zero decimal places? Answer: 1802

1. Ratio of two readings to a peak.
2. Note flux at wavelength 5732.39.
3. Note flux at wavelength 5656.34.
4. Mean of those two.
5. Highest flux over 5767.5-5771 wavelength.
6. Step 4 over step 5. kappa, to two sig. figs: 0.96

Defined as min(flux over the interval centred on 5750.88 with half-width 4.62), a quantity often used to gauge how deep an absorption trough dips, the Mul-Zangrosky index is 13.53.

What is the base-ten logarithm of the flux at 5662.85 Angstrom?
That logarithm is 1.10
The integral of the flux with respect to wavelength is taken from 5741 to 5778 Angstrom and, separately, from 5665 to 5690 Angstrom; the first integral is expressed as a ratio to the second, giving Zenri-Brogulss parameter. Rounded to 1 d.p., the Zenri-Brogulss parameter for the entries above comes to 1.6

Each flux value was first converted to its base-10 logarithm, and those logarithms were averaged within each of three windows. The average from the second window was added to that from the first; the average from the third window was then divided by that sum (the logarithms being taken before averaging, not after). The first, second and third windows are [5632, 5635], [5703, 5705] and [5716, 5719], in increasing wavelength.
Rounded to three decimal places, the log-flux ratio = 0.502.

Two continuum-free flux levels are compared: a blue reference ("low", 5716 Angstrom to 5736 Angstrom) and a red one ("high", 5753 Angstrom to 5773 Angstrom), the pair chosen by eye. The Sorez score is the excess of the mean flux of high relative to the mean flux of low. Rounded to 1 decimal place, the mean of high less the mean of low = 0.4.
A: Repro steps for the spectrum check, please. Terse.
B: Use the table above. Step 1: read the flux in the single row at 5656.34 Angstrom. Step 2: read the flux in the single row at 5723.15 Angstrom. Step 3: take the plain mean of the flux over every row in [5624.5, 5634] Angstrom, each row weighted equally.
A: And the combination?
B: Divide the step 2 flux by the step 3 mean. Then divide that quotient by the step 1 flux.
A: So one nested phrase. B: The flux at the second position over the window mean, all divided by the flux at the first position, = 0.0792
